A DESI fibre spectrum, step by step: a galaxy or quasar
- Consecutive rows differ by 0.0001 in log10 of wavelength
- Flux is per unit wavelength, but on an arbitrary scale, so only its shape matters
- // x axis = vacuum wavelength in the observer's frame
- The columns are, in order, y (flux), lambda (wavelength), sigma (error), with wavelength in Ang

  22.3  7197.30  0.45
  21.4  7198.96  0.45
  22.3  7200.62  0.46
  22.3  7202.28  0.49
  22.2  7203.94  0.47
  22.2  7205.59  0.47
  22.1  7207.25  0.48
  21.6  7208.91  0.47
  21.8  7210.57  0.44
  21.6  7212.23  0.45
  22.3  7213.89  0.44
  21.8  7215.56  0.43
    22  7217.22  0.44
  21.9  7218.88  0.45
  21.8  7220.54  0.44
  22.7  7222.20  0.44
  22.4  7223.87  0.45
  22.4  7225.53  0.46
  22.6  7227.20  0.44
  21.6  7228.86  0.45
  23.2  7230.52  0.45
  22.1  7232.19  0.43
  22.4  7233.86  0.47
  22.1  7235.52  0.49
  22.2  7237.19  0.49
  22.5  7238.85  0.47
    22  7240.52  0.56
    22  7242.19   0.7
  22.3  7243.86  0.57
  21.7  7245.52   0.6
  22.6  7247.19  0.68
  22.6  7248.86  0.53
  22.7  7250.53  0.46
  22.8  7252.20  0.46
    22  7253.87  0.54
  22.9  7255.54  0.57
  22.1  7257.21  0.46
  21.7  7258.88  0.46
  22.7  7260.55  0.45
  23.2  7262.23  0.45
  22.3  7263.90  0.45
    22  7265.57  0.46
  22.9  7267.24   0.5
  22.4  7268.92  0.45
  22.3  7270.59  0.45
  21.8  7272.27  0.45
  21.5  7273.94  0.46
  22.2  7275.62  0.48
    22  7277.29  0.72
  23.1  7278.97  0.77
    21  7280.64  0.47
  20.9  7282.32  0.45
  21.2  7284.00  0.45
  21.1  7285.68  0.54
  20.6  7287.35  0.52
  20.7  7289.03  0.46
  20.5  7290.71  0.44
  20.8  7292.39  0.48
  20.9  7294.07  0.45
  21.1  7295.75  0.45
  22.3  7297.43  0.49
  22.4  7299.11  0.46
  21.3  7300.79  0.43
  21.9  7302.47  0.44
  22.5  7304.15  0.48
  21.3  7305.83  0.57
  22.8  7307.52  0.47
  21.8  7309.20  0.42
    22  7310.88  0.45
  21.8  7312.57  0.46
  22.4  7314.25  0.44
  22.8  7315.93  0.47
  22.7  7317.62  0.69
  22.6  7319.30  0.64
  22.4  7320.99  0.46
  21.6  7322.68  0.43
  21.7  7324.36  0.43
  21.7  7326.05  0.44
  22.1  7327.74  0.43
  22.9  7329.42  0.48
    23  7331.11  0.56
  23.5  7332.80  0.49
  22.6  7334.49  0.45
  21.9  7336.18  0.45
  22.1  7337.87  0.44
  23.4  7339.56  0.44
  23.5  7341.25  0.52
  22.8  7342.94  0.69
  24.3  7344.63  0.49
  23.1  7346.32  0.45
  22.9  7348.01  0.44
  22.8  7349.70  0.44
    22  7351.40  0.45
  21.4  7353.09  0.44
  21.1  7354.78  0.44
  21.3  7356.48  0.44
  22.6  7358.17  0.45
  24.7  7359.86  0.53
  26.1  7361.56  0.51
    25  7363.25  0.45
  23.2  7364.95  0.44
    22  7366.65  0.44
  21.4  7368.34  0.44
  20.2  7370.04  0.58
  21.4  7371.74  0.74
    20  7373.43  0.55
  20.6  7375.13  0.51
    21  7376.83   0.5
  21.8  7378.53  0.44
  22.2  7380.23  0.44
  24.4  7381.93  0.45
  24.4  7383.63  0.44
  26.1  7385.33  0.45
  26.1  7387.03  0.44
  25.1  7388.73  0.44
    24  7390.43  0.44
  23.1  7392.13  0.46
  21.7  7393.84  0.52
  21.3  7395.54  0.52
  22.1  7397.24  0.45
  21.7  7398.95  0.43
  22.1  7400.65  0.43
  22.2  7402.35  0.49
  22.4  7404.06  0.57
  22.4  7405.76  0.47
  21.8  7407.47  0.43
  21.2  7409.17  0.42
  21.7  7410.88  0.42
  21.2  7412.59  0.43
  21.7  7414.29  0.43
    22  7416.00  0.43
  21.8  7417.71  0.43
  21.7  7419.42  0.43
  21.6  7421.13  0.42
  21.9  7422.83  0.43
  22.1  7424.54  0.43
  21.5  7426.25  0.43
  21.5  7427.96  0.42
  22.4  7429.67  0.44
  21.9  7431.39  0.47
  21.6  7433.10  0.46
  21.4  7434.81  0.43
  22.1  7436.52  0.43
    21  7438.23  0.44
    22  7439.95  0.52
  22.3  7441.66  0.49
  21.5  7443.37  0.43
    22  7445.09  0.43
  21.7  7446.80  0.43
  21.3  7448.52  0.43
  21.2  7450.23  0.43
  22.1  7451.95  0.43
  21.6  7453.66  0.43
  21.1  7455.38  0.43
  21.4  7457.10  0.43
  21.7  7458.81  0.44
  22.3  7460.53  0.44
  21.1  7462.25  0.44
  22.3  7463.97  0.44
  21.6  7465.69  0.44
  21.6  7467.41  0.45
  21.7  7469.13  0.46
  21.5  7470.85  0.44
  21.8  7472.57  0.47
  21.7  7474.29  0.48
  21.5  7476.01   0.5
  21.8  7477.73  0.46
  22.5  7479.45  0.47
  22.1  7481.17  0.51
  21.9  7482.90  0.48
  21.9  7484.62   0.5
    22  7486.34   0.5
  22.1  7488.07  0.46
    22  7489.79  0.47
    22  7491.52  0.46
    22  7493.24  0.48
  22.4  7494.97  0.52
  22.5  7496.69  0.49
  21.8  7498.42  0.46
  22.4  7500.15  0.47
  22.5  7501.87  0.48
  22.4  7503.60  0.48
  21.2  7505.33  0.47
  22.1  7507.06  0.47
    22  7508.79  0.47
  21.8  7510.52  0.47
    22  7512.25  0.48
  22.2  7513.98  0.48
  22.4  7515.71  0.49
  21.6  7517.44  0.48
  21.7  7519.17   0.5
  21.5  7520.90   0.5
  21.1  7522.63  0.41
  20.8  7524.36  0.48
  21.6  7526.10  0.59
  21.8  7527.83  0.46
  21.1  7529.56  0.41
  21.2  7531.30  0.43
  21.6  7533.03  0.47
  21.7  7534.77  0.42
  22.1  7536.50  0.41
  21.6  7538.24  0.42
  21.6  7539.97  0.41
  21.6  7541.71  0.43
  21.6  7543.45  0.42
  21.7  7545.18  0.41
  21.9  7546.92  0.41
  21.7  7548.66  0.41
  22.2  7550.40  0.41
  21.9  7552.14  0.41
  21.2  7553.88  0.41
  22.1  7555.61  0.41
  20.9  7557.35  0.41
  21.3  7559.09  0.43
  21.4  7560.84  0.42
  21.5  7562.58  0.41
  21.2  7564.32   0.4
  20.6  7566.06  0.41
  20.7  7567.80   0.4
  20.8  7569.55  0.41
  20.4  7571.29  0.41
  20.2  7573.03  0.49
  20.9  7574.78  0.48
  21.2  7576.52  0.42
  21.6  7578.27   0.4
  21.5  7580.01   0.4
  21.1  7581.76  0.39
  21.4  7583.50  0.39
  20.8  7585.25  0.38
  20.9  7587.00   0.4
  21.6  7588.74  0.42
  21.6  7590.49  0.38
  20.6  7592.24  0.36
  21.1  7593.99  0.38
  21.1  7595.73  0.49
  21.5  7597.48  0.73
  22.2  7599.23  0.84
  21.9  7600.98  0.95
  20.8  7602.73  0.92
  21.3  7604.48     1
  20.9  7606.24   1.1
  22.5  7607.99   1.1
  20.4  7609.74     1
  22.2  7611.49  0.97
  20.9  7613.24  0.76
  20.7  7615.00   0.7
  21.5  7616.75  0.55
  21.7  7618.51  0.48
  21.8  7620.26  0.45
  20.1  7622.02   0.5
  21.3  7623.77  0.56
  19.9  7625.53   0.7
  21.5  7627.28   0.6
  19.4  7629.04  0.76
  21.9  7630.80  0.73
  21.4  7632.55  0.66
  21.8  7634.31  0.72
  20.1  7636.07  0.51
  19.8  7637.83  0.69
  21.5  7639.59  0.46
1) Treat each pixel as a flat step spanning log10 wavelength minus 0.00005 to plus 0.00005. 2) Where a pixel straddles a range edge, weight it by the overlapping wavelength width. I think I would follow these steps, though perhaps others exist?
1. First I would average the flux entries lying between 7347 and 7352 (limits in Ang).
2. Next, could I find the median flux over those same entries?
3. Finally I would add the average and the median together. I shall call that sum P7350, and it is 45.4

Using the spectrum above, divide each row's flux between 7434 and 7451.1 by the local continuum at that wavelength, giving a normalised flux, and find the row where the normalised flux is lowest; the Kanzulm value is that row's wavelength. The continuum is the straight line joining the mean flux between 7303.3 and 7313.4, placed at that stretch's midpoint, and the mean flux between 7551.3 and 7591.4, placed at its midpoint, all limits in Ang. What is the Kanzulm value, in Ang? 7438.23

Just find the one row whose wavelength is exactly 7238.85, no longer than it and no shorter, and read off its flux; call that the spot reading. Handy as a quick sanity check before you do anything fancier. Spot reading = 22.5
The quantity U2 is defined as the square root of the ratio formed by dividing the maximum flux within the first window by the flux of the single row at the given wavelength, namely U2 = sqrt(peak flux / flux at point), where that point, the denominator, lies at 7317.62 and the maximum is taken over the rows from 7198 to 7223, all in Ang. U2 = 1.00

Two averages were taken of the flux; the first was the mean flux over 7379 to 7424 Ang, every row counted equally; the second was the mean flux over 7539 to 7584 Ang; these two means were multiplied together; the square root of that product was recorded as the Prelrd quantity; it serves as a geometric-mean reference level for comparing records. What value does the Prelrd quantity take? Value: 22.0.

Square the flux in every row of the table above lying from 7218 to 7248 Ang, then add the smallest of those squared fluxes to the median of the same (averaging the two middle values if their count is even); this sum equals 962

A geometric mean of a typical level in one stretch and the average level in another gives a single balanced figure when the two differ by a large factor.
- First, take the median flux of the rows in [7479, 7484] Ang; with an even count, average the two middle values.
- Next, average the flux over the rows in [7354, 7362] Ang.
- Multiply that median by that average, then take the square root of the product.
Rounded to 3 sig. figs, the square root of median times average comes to 22.6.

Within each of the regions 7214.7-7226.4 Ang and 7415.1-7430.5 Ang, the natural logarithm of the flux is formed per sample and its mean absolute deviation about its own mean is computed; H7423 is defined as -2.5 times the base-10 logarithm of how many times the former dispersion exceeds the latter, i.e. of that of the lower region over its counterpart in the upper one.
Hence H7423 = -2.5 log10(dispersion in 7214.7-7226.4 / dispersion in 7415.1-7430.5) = -0.3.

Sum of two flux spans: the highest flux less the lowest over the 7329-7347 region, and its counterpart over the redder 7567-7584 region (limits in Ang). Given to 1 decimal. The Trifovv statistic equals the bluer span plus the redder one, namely 3.8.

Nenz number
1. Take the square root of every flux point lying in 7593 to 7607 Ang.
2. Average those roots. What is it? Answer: 4.620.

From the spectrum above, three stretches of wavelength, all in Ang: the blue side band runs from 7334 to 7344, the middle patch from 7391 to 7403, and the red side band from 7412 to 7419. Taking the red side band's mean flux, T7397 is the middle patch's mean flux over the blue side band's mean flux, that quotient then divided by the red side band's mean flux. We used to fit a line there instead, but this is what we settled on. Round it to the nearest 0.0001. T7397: 0.0447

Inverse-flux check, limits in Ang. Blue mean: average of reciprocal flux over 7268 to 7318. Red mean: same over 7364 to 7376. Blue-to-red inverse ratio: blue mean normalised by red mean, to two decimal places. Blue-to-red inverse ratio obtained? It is 0.98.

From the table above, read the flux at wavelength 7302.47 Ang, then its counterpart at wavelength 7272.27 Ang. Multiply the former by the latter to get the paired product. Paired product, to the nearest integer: 477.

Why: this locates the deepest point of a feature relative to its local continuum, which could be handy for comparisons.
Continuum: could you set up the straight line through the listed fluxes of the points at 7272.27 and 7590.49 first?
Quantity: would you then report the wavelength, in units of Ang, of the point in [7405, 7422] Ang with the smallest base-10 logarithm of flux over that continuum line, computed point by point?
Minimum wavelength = 7409.17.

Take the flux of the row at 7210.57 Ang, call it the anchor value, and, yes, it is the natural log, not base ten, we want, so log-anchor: 3.08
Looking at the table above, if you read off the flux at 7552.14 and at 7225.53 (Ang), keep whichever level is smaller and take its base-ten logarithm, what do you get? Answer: 1.34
